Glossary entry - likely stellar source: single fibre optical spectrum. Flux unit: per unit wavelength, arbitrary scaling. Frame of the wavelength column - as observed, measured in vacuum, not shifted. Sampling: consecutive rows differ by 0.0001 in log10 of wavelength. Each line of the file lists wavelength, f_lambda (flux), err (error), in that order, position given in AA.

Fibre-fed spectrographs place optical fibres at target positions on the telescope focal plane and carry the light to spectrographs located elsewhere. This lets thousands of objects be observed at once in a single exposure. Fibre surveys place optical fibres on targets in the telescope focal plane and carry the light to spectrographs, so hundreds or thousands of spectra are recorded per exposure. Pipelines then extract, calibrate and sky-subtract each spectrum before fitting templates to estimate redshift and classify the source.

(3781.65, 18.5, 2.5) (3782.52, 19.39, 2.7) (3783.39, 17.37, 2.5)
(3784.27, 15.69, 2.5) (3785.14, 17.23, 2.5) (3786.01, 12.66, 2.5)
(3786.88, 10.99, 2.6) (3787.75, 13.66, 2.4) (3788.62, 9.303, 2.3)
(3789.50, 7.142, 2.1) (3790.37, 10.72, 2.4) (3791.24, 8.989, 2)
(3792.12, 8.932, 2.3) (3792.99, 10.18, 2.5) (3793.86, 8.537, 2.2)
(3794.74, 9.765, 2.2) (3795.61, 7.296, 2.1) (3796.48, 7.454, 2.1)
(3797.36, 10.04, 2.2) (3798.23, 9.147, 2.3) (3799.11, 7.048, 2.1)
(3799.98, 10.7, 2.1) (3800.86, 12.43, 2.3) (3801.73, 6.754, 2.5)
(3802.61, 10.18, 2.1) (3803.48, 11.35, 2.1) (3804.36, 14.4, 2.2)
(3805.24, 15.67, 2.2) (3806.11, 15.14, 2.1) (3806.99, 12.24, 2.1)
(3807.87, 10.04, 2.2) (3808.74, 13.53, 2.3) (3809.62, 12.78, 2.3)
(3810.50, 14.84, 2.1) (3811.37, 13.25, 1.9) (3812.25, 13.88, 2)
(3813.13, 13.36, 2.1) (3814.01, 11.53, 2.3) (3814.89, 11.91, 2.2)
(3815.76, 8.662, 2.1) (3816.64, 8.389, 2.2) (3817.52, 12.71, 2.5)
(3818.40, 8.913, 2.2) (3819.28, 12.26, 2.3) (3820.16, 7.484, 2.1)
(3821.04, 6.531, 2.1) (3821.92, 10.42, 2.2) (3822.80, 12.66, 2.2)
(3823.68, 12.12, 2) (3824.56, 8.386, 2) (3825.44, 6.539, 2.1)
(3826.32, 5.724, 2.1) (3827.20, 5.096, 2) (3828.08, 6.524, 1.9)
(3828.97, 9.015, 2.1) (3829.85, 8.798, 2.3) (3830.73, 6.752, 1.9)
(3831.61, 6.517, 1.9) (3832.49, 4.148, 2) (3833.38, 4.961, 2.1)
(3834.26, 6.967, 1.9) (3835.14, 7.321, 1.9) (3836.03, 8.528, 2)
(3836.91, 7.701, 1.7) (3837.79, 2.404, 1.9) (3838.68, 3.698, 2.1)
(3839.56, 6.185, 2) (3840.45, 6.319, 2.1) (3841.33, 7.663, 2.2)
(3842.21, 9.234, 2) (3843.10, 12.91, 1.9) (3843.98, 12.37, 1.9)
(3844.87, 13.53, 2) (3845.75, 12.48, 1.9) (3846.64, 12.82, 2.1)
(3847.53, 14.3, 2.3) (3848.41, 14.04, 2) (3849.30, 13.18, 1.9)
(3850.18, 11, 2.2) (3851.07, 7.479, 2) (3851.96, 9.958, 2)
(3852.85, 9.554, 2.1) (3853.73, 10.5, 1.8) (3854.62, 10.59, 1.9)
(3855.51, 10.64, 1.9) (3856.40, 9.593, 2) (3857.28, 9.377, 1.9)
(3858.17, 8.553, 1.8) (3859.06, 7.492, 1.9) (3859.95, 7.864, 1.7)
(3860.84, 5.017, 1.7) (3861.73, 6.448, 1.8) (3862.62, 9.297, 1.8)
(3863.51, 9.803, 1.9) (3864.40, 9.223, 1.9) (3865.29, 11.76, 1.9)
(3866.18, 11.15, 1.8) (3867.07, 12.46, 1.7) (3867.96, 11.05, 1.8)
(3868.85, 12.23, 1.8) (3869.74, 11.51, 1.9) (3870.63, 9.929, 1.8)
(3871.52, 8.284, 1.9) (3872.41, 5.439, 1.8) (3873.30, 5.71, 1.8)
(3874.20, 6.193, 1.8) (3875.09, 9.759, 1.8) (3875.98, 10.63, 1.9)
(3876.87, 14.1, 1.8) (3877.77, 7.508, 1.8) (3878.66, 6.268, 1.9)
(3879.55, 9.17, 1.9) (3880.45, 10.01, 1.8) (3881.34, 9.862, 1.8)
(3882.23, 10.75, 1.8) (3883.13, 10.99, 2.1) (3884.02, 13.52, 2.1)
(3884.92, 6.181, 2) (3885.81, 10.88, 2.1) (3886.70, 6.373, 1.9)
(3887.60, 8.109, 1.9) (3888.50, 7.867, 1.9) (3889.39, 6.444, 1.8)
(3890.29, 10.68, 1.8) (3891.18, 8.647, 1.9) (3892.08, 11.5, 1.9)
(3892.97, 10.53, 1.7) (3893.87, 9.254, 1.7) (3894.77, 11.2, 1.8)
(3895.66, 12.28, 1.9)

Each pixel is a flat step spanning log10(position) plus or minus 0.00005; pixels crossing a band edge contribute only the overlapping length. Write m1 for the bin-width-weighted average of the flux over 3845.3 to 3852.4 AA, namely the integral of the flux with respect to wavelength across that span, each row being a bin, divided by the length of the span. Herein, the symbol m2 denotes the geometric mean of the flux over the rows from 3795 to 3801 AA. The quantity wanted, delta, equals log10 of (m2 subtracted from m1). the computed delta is 0.47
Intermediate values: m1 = 11.9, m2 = 9.0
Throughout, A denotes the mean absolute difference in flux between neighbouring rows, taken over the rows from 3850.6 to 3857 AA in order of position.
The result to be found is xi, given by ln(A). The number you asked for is -0.2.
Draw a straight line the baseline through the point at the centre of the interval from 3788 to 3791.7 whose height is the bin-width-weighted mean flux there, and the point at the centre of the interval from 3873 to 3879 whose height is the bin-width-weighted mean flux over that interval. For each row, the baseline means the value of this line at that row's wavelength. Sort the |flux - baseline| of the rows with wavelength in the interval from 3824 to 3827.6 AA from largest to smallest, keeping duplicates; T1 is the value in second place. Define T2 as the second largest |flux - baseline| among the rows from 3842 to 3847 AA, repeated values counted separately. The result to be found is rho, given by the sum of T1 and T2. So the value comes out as 7.3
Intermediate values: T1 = 3.3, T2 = 4.0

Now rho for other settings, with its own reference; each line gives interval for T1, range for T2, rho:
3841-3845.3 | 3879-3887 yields 6.5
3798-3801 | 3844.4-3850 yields 7.3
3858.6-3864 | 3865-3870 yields 5.8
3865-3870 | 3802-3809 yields 9.5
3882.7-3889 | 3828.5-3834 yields 6.5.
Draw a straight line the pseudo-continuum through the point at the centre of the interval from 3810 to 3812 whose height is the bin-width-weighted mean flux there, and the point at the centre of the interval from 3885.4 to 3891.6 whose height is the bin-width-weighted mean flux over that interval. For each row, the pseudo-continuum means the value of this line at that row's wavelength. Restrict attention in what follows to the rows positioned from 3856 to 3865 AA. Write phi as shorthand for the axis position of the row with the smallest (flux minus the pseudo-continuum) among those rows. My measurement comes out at 3860.84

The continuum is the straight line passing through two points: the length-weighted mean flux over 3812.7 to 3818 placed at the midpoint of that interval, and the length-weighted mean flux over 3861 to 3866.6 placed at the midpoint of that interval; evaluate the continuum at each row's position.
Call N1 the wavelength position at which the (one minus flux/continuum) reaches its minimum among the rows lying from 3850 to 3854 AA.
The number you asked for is 3850.18 AA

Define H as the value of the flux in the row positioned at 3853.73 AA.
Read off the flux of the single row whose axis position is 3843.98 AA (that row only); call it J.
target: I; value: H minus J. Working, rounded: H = 10.5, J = 12.37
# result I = -1.9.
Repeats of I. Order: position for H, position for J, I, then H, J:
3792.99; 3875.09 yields 0.4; 10.18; 9.759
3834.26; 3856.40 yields -2.6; 6.967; 9.593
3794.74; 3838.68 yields 6.1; 9.765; 3.698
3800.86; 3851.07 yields 5.0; 12.43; 7.479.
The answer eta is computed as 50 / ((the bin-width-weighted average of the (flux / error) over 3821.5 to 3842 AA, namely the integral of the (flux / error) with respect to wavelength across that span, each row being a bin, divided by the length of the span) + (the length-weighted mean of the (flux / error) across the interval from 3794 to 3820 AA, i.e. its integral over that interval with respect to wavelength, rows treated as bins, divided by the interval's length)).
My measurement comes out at 5.8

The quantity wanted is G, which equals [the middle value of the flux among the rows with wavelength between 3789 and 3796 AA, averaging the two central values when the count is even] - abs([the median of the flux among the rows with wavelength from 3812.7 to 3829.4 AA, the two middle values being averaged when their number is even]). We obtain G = 0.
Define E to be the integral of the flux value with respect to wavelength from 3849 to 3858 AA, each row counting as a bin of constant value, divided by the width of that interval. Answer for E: 10.09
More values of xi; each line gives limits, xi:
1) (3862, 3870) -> 0.1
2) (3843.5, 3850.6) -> 0.0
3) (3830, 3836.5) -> 0.2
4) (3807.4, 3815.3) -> 0.3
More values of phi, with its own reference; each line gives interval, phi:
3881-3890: 3884.92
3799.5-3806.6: 3801.73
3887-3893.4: 3889.39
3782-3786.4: 3786.01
